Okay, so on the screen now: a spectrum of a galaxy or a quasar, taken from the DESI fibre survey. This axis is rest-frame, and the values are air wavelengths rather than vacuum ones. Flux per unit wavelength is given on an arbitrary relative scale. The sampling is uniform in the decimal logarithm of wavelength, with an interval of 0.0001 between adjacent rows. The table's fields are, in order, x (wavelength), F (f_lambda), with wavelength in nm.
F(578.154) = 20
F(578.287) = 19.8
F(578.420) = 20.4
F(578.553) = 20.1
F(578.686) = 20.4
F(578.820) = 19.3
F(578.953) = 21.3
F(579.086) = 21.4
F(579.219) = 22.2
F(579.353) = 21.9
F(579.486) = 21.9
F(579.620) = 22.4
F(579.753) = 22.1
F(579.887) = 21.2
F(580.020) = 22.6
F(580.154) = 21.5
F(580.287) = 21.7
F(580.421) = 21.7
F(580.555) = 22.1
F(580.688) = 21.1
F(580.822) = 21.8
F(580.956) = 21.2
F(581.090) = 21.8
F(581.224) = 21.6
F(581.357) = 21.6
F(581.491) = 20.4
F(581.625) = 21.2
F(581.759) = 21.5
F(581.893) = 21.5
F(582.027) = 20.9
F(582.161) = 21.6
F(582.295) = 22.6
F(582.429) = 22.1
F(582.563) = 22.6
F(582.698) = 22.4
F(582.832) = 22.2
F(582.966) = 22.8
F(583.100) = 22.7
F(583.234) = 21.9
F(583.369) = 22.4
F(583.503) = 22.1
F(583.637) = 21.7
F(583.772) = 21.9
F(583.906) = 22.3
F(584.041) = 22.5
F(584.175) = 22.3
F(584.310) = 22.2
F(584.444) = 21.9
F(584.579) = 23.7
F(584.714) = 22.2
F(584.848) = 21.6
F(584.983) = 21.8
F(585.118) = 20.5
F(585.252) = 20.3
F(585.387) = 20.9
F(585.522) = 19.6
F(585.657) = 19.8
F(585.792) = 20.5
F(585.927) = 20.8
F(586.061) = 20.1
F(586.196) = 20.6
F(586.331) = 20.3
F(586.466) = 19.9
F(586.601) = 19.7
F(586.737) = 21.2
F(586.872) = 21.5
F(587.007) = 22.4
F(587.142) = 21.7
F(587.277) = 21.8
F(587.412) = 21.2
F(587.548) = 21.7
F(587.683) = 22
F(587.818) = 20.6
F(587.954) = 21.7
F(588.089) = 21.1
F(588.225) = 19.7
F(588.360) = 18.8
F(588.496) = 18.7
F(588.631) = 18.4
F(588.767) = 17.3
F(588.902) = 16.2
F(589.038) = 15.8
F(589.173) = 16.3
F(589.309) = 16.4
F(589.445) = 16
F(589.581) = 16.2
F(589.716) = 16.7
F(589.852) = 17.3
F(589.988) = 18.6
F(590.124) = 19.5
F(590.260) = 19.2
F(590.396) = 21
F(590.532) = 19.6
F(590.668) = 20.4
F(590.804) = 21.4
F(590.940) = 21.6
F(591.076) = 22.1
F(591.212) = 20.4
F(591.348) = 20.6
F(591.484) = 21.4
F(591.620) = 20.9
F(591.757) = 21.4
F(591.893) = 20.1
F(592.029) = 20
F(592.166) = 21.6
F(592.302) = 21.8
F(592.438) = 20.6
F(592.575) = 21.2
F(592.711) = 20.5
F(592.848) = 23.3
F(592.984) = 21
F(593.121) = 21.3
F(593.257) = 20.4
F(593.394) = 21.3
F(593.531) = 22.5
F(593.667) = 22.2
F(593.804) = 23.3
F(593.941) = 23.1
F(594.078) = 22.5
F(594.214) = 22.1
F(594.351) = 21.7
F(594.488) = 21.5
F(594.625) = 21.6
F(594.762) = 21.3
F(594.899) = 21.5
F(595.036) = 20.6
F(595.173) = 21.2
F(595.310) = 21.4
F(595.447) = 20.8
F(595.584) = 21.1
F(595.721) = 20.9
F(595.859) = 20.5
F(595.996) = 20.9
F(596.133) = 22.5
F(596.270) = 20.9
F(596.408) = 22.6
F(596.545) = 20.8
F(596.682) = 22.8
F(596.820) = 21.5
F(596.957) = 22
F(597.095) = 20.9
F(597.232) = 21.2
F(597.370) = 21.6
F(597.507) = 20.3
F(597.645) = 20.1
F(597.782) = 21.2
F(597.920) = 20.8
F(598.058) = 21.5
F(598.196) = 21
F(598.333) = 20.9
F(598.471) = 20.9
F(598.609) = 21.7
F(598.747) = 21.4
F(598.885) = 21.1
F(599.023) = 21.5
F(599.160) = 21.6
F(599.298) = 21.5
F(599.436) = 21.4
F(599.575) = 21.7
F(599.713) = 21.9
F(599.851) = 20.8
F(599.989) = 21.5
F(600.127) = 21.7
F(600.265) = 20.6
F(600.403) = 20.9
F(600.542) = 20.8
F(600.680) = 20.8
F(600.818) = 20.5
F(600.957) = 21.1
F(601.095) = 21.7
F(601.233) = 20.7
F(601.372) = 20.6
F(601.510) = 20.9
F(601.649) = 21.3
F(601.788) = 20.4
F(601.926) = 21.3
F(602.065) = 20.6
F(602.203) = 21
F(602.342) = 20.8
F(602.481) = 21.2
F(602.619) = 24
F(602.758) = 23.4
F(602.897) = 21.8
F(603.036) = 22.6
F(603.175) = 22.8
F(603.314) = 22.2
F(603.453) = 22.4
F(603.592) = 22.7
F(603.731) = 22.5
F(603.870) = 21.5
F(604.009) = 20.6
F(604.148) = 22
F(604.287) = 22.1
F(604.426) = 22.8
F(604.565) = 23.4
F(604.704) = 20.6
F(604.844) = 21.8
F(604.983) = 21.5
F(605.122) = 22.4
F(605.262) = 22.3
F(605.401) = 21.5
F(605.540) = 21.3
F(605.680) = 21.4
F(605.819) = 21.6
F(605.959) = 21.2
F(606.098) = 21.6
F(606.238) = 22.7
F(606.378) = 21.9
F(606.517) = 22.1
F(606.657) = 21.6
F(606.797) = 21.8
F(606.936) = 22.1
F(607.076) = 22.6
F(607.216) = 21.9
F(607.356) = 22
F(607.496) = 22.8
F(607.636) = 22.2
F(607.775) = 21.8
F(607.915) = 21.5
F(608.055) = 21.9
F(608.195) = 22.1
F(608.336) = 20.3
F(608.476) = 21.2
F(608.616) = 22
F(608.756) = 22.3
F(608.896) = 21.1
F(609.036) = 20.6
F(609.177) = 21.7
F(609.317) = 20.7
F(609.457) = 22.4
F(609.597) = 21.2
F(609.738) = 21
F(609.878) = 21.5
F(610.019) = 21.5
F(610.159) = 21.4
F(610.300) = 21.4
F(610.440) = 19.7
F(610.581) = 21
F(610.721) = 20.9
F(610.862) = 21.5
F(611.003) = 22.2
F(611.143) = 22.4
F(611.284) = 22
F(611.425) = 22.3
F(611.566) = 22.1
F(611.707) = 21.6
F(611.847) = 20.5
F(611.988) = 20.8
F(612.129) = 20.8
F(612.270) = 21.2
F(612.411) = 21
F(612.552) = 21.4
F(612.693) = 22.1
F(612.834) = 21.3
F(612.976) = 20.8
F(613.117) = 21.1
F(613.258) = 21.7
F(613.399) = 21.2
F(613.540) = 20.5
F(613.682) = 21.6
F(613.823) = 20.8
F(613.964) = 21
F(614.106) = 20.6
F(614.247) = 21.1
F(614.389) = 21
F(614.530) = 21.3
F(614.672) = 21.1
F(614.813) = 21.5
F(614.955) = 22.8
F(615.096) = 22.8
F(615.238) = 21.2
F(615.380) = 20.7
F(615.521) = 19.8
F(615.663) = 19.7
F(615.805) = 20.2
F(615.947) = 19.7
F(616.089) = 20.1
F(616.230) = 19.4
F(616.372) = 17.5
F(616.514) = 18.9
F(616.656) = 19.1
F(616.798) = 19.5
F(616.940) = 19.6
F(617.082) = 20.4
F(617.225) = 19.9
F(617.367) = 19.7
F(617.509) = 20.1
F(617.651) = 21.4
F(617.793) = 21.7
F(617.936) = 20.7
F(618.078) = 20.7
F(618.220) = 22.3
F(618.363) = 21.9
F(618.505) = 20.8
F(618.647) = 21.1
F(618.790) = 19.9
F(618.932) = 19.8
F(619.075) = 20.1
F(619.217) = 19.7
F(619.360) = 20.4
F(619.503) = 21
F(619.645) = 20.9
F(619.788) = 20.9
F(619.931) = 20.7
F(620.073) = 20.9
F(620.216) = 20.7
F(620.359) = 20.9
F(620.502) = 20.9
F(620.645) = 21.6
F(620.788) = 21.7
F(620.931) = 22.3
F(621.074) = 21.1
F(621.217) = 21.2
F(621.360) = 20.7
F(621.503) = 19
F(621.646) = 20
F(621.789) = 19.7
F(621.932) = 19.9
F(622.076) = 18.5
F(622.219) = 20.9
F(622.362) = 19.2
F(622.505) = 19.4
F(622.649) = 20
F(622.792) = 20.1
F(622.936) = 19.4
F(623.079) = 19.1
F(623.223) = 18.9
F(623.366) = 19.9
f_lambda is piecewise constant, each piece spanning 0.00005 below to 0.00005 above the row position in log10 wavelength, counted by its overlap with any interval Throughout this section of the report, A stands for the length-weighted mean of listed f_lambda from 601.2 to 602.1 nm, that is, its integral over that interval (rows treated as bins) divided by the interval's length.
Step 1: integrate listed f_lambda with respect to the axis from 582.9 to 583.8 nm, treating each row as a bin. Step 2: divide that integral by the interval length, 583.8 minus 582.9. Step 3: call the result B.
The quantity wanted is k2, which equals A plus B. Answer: 43.1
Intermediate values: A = 20.8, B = 22.2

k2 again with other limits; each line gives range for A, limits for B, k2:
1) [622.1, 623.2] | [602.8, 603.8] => 42.1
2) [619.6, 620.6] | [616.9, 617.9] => 41.3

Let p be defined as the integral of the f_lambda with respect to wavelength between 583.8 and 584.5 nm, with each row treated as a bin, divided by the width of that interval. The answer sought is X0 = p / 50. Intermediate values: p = 22.2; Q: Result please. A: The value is 0.445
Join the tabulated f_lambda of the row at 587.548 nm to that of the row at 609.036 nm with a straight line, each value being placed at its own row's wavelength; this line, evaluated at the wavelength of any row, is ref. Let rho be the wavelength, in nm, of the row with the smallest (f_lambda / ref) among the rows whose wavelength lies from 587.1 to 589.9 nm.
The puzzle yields 589.038 nm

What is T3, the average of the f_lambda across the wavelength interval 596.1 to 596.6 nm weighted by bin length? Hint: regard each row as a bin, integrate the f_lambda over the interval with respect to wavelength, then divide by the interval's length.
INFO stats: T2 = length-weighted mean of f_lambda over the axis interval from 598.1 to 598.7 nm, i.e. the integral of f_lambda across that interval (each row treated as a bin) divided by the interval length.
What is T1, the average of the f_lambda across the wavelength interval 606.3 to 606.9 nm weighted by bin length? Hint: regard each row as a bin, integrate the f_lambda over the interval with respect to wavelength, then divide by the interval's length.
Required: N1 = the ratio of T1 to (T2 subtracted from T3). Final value 42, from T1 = 22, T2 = 21.1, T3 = 21.7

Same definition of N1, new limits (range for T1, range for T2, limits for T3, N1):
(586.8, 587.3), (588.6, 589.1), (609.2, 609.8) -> 5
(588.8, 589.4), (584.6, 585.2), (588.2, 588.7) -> -6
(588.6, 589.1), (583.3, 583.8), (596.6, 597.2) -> -64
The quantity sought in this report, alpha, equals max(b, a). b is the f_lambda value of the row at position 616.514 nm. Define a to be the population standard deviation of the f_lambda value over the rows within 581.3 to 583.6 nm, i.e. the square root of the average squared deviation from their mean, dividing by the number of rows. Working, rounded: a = 0.66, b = 18.9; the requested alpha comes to 18.90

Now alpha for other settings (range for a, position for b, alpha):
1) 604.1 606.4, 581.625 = 21.20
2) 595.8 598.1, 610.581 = 21.00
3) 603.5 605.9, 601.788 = 20.40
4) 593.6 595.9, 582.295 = 22.60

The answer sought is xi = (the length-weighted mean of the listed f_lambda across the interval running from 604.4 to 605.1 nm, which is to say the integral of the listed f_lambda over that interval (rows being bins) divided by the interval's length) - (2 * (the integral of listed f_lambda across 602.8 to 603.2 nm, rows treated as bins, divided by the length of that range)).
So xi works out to -22.8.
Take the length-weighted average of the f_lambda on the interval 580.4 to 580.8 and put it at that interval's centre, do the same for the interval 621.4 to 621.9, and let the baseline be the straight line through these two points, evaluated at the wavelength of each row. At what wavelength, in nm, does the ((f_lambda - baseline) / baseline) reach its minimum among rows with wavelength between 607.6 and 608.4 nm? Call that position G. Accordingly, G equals 608.336 nm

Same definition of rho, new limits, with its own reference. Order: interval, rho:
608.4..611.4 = 610.440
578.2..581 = 578.820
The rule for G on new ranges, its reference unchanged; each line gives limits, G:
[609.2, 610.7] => 610.440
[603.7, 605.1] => 604.009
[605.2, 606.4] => 605.959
